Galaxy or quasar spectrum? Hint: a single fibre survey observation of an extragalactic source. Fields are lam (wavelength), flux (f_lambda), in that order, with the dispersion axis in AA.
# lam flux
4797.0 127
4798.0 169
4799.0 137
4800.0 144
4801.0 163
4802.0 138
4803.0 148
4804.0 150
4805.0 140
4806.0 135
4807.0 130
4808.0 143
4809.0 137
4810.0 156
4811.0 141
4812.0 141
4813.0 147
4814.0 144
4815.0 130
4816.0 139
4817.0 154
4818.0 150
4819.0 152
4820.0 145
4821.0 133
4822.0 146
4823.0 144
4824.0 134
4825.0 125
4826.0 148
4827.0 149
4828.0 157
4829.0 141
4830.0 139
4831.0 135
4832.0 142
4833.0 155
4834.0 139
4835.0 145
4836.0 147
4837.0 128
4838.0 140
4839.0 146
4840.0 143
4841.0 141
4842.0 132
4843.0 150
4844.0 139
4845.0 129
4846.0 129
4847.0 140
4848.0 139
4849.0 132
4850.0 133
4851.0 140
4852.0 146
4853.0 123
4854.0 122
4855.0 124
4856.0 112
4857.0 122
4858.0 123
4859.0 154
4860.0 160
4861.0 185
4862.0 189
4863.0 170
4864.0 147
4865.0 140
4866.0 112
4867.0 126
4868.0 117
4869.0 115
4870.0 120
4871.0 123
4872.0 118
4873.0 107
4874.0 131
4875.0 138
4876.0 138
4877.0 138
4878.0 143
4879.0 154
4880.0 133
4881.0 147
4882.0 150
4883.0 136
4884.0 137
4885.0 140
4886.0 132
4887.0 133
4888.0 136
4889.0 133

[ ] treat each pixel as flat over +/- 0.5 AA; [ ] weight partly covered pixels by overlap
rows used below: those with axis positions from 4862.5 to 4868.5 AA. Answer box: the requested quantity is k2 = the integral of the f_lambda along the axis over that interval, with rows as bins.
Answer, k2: 812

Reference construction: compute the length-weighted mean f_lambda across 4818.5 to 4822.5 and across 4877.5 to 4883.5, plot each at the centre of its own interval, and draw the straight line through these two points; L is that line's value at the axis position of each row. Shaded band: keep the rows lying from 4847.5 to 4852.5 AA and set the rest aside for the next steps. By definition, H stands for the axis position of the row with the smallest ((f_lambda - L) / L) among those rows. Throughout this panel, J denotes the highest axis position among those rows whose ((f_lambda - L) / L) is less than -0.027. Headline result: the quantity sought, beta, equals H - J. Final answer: -2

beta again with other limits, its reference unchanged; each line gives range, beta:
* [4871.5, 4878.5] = -4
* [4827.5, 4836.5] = -3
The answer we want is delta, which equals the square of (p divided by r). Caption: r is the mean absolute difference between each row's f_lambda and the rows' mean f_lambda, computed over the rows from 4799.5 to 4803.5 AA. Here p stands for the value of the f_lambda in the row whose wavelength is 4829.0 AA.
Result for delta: 366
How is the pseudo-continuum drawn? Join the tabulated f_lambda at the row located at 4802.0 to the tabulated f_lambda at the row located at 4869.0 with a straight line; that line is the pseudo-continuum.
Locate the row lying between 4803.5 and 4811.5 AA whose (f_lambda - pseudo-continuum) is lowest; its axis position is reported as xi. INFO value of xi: 4807.0 AA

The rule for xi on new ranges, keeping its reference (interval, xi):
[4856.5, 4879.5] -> 4873.0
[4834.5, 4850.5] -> 4837.0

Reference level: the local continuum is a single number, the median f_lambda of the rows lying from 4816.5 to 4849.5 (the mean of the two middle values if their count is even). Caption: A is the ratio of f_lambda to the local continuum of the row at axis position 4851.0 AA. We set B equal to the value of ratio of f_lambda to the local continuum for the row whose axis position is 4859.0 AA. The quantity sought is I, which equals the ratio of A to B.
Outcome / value 0.91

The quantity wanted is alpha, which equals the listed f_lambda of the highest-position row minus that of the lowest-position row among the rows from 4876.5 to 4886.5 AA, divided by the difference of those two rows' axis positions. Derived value -0.7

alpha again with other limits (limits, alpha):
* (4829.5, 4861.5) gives 1.5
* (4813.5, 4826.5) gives 0.3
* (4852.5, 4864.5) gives 2.2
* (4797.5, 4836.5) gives -0.6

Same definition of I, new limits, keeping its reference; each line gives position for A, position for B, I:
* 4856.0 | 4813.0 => 0.76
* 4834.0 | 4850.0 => 1.05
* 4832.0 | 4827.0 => 0.95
